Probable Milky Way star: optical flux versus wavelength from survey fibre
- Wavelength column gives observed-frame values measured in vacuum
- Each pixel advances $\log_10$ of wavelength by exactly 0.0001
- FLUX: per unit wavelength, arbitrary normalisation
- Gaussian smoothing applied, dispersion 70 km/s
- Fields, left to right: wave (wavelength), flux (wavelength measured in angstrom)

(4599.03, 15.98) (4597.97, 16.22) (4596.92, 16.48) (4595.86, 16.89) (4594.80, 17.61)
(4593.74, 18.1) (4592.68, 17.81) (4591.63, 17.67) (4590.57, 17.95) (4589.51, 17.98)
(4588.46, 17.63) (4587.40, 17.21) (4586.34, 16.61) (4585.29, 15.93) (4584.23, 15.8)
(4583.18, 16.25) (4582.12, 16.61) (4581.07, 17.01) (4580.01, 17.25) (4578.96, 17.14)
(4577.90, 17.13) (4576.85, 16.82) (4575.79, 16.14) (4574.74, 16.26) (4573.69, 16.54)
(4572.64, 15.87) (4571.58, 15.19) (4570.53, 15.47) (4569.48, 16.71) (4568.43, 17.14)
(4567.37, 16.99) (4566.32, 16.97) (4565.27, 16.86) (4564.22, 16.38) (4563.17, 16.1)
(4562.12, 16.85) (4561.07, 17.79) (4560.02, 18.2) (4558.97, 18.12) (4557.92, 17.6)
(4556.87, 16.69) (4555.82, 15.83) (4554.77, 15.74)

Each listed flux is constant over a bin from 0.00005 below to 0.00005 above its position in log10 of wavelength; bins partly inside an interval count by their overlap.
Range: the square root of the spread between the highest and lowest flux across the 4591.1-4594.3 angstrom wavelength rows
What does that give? 0.7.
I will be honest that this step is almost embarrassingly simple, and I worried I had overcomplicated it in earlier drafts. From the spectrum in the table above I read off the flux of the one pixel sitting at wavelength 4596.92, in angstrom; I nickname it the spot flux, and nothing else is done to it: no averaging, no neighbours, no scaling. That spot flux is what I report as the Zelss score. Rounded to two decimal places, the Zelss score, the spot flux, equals 16.48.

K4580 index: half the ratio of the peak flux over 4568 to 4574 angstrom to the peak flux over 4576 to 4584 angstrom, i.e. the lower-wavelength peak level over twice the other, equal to 0.497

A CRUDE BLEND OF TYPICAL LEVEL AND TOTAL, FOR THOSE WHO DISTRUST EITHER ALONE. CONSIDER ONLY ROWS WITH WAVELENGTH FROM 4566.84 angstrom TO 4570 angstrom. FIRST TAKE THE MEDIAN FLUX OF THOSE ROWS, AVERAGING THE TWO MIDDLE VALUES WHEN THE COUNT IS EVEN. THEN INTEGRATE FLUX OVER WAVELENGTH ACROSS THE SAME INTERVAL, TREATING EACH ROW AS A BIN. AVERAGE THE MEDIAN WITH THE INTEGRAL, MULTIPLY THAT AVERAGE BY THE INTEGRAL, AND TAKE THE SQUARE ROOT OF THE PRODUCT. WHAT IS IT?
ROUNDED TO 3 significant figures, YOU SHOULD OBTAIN 43.4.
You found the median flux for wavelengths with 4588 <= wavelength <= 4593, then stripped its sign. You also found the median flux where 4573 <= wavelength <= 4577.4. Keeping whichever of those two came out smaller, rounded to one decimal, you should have 16.4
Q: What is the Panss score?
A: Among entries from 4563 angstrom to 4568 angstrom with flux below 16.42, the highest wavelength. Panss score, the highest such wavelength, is 4564.22 angstrom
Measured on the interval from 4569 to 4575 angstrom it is 4574.74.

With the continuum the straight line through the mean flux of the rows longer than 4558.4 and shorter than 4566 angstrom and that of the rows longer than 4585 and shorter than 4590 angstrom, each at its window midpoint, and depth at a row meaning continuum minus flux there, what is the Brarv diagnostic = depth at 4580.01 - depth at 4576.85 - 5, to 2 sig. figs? -5.4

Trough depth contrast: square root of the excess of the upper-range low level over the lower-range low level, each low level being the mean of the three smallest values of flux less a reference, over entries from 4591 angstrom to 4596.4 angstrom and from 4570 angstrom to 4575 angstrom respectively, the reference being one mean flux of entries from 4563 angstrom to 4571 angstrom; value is 1.4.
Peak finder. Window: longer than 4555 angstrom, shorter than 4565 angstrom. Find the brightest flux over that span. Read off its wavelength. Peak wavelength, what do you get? 4560.02 angstrom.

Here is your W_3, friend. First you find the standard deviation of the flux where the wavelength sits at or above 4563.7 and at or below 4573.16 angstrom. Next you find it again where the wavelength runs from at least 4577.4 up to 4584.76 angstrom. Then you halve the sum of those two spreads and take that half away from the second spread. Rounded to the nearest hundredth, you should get -0.09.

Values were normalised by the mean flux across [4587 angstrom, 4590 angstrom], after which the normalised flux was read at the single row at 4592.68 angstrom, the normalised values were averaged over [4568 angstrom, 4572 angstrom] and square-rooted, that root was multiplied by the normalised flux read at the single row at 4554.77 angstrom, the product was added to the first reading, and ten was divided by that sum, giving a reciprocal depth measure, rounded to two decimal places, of 5.36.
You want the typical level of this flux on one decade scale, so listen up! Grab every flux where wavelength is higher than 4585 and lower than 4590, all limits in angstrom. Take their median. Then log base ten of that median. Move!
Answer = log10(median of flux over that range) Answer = 1.236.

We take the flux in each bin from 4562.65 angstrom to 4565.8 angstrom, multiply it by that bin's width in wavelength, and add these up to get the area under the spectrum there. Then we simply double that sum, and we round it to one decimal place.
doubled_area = 103.7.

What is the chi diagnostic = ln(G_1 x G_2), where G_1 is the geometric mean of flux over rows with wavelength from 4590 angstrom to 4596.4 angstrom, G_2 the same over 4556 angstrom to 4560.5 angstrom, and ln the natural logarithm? 5.74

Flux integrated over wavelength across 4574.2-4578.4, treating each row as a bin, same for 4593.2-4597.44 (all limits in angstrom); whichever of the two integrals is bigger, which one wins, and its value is 73.1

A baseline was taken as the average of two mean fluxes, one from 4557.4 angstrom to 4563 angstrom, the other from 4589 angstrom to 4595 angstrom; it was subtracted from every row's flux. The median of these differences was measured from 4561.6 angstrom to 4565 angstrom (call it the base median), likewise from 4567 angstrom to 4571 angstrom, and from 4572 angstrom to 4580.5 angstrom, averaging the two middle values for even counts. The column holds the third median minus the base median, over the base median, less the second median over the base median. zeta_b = -0.9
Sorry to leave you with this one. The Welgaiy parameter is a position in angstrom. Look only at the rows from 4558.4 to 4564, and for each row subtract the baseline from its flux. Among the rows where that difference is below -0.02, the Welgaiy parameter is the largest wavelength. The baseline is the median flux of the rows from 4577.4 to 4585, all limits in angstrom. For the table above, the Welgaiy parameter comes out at 4563.17 angstrom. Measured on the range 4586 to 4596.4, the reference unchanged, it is 4595.86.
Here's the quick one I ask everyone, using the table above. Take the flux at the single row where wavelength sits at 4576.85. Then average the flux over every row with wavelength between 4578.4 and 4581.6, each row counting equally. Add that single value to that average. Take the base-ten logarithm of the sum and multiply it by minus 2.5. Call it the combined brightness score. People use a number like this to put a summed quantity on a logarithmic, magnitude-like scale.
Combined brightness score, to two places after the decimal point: -3.83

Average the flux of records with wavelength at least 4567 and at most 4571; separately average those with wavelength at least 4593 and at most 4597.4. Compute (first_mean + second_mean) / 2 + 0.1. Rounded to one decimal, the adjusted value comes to 17.0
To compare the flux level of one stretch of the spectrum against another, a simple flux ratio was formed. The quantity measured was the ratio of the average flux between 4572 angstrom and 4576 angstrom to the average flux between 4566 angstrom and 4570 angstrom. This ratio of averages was 0.96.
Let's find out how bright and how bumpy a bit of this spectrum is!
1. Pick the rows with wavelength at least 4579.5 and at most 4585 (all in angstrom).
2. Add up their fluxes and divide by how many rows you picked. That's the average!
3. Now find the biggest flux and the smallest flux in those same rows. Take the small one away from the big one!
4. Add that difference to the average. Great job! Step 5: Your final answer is 18.0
